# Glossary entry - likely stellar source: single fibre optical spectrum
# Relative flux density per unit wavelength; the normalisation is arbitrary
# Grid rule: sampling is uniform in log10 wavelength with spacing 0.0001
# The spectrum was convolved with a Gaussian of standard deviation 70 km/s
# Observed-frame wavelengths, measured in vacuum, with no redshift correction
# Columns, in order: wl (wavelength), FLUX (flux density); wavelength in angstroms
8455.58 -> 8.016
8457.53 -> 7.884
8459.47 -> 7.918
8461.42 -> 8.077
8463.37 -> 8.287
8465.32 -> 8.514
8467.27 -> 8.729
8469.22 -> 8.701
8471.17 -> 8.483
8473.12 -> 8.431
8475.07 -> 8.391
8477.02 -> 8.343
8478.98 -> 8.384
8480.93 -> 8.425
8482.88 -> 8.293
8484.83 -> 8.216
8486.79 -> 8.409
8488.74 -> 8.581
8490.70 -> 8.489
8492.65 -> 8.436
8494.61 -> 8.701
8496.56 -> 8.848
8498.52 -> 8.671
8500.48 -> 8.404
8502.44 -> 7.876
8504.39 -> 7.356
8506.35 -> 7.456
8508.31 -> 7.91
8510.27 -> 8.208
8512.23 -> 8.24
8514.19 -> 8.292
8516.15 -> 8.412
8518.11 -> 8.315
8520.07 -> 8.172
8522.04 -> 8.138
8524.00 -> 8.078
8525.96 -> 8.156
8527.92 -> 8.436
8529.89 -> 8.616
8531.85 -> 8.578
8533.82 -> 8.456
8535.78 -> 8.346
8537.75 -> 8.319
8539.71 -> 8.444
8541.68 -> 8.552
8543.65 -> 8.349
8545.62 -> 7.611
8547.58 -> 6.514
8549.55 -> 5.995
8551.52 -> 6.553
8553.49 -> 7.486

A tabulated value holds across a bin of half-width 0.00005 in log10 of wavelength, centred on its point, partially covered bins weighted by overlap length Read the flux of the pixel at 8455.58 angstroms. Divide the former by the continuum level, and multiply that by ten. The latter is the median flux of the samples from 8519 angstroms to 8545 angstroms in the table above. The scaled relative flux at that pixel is 9.6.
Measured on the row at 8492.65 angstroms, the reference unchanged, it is 10.1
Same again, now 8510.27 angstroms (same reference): 9.8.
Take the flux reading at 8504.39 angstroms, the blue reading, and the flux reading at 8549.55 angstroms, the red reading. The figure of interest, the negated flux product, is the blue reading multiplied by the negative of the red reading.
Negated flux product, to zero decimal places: -44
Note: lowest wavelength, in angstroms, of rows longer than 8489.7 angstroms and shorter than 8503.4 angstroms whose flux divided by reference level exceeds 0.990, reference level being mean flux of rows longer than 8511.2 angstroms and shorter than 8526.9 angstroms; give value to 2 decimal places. 8490.70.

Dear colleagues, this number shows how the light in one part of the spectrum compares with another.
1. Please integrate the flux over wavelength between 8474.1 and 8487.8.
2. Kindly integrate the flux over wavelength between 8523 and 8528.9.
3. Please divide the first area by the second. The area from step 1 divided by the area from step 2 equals 2.4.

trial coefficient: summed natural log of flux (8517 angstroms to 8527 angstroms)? 10.5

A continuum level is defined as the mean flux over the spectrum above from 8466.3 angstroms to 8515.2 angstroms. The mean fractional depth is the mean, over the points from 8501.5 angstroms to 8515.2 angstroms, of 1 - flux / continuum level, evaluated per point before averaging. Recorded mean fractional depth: 0.051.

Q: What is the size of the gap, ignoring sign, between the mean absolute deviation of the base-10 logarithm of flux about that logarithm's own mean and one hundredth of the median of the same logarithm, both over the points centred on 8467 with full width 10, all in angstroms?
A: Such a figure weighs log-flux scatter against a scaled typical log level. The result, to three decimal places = 0.002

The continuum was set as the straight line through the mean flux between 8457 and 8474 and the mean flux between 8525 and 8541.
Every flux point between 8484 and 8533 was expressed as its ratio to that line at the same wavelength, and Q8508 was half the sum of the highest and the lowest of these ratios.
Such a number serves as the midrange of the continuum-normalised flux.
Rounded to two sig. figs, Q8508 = 0.97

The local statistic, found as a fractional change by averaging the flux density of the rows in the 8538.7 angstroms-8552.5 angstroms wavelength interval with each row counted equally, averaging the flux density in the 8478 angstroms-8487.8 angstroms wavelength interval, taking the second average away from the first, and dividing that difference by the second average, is -0.110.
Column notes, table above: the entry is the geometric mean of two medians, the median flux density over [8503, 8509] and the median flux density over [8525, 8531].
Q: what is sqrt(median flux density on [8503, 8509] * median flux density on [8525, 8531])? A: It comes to 7.93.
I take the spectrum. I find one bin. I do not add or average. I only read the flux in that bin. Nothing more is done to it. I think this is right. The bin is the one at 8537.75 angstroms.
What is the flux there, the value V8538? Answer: 8.319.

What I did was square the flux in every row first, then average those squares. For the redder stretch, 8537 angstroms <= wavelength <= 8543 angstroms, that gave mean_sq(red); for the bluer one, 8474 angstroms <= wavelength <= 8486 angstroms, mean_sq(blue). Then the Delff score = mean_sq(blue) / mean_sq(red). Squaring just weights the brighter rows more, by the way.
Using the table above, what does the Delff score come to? 0.98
